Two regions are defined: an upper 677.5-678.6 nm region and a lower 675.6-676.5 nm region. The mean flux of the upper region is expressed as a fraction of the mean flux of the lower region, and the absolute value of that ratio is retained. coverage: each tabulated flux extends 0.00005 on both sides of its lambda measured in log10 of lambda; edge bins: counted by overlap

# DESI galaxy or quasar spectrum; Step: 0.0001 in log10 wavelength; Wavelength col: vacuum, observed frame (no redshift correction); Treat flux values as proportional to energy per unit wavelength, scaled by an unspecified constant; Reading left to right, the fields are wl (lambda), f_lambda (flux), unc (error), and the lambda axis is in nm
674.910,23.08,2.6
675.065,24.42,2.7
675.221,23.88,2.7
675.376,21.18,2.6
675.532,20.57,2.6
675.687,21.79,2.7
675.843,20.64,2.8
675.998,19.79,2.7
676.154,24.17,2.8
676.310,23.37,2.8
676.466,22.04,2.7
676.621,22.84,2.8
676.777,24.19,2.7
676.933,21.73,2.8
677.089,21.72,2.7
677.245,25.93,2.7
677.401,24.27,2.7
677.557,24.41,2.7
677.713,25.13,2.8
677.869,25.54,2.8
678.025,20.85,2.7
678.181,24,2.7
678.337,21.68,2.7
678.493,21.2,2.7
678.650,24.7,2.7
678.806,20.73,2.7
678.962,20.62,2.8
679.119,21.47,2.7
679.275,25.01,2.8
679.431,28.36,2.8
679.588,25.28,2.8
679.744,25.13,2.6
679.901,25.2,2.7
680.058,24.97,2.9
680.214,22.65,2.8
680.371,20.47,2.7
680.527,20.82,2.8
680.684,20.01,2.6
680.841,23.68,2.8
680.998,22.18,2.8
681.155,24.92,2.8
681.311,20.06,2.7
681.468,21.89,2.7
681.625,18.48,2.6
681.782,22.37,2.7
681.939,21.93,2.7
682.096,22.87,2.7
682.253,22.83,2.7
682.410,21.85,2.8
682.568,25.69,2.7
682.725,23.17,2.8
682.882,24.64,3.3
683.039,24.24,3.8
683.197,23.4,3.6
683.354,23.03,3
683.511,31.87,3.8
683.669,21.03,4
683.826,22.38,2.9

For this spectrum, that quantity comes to 1.06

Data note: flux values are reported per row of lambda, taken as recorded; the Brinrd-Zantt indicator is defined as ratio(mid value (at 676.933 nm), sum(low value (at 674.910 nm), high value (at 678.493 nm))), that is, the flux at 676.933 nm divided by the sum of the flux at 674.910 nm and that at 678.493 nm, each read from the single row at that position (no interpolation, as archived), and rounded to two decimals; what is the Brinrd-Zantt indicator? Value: 0.49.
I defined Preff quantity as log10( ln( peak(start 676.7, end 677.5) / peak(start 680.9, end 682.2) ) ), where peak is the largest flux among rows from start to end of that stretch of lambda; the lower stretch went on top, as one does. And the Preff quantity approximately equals -1.40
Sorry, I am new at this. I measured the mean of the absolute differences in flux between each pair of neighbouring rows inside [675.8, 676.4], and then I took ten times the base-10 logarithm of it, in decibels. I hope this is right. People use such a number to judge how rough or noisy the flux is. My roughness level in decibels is 3.0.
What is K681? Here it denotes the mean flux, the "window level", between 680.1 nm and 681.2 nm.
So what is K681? 22.1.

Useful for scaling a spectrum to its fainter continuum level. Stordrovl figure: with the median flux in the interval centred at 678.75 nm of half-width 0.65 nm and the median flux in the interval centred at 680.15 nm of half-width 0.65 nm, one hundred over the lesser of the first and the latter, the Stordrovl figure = 4.63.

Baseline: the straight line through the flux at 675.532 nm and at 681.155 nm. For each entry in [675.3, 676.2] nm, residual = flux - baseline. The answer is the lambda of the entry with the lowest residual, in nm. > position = 675.998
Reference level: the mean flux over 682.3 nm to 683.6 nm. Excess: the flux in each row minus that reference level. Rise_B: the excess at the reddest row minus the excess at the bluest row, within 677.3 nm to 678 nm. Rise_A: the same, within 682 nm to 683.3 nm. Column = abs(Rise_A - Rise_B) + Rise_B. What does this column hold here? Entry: 2.0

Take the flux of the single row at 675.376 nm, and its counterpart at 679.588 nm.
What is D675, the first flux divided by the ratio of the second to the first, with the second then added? 43.0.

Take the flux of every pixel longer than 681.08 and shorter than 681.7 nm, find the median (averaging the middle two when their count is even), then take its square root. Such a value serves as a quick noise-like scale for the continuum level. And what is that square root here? 4.6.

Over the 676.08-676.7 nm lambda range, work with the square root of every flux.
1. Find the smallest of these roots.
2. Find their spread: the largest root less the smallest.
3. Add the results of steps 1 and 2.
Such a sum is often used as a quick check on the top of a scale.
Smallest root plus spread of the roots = 4.92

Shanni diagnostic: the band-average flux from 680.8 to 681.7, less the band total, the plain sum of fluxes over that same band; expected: -109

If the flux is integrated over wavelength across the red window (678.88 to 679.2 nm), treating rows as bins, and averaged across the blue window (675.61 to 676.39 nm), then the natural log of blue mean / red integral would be 1.2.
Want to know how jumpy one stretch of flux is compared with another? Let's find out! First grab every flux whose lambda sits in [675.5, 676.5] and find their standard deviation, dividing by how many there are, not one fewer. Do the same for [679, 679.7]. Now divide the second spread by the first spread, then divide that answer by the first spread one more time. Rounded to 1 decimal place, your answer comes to 1.1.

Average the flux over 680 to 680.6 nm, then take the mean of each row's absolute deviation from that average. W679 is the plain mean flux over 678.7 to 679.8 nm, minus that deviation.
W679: 22.2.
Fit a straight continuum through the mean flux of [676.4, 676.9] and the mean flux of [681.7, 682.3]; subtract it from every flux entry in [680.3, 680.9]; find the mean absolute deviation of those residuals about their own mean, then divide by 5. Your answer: 0.246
